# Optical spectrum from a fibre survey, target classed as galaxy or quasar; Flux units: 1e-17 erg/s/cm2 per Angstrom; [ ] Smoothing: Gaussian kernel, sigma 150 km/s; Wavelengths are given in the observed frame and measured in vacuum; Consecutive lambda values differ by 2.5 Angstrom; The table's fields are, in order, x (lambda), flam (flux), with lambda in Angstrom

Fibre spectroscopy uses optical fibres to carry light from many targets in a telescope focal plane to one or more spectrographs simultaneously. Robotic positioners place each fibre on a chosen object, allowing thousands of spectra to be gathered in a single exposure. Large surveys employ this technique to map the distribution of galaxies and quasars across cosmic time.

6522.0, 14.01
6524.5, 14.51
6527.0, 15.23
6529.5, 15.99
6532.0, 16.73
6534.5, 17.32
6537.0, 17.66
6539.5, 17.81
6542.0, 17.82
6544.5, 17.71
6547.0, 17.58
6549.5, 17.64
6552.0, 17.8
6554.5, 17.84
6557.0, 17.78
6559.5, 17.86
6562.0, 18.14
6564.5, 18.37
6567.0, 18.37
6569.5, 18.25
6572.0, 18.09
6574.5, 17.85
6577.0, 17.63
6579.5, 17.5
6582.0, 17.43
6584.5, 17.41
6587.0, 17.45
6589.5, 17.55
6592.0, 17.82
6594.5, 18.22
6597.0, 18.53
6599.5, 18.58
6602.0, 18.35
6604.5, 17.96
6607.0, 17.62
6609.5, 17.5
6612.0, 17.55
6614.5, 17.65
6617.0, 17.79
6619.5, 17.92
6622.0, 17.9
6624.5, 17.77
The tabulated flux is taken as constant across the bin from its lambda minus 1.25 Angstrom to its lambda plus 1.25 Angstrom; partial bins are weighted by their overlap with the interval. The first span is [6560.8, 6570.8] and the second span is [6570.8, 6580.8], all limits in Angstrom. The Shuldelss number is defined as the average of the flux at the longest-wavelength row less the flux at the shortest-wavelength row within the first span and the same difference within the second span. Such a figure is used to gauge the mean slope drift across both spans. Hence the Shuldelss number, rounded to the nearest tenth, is -0.2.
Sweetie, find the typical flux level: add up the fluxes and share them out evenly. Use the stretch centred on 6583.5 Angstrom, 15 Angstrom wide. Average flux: 17.5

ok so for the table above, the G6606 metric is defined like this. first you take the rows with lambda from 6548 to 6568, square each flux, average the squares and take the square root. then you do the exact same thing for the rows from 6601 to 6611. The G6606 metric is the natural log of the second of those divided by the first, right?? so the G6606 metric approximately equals -0.01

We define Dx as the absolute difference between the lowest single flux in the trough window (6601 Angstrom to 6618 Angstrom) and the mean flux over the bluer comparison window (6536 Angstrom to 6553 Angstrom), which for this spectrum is 0.22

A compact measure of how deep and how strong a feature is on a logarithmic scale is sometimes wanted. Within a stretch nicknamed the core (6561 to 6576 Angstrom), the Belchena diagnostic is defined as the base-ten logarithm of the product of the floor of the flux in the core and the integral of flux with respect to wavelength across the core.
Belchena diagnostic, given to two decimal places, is 3.69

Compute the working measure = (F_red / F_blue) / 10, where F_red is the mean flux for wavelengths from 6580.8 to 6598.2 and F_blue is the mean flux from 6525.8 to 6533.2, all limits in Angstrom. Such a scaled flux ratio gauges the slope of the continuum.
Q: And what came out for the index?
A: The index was 0.111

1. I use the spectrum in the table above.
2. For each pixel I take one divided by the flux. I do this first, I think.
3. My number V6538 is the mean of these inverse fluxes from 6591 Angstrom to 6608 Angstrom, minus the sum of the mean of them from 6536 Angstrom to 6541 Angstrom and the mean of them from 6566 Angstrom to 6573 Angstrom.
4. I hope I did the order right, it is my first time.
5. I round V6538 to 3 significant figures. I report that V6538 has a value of -0.0561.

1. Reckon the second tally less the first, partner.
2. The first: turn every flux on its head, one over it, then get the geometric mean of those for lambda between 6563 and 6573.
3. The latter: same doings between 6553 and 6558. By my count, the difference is 0.0014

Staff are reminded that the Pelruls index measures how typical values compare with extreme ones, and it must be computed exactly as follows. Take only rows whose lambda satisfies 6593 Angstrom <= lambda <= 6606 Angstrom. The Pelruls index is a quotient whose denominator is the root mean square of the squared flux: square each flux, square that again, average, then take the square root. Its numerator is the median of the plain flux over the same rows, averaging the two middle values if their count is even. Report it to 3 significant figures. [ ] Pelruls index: 0.0546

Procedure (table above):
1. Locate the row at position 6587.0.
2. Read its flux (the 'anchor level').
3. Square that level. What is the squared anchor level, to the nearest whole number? 305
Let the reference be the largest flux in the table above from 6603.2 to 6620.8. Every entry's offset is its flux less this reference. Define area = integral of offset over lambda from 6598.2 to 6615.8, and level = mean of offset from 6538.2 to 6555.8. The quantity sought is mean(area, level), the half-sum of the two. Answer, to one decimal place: -0.7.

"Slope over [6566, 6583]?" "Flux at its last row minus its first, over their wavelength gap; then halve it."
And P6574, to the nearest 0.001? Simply -0.031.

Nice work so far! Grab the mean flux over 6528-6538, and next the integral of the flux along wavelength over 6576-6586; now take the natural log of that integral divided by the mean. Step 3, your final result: 2.34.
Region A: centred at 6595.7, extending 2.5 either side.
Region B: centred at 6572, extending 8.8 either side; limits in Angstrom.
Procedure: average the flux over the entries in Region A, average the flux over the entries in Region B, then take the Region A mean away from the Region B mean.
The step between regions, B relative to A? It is -0.4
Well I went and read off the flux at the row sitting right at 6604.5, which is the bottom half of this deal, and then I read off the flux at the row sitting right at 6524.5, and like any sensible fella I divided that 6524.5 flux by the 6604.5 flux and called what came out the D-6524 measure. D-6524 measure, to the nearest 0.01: 0.81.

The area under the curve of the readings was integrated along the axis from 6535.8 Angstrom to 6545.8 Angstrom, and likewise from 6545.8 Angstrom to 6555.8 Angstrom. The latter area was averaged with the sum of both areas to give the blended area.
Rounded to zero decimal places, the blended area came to 266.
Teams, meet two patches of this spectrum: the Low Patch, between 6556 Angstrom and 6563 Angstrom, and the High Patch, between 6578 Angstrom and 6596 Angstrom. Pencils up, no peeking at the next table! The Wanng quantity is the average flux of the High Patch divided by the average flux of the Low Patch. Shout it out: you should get 0.98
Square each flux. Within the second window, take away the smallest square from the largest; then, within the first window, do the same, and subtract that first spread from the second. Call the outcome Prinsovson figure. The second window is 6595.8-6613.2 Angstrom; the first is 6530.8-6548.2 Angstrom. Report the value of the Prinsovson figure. 1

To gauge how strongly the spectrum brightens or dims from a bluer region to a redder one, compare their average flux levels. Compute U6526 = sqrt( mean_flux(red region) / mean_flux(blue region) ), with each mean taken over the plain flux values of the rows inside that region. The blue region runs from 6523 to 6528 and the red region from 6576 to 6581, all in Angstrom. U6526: 1.09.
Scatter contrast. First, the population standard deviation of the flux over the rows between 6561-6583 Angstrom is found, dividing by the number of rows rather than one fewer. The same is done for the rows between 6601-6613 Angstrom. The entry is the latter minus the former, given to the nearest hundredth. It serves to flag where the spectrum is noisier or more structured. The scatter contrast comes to -0.03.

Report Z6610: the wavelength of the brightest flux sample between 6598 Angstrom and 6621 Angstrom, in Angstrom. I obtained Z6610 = 6599.5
